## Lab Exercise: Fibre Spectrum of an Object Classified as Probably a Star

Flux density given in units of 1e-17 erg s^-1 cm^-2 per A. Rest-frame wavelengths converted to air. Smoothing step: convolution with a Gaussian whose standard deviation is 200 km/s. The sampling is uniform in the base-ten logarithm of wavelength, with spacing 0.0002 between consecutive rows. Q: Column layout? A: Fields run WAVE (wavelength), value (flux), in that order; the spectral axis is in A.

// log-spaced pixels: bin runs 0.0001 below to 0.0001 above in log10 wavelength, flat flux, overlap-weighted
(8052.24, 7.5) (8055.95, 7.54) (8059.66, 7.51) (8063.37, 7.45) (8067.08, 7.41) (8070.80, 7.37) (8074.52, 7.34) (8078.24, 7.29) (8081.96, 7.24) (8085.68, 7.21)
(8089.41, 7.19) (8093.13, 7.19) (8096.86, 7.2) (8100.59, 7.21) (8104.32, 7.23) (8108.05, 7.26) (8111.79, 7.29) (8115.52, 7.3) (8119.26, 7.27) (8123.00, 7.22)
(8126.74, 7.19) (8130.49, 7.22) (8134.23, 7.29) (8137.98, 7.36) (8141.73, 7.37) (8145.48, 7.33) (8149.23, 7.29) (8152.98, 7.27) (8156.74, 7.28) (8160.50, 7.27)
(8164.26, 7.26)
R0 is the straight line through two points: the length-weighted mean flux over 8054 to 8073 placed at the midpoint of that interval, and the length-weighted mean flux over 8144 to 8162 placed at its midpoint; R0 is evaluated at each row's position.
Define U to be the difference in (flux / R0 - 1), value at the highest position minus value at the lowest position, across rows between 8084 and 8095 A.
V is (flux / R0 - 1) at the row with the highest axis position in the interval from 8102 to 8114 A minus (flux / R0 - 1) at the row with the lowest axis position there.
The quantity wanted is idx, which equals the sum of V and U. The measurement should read 0.009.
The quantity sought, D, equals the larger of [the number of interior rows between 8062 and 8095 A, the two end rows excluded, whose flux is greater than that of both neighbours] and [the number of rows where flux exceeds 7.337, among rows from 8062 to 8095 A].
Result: 4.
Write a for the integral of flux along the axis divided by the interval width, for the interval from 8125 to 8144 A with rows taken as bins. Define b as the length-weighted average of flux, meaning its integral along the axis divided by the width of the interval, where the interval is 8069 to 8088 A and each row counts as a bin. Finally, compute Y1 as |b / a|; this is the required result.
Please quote 1.00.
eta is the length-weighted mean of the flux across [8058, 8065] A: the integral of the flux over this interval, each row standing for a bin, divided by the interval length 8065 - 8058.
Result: 7.48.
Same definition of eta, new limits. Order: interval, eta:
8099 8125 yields 7.26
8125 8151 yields 7.29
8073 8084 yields 7.29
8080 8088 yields 7.22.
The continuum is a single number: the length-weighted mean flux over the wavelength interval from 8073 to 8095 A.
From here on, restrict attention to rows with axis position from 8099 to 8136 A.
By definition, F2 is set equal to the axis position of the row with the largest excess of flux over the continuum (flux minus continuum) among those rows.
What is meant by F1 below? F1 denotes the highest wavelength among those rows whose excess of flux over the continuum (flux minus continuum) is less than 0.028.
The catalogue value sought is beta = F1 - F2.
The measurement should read 15.0 A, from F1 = 8130.49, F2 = 8115.52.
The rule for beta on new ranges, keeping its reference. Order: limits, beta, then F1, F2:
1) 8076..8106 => 26.1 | 8104.32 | 8078.24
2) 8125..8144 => -11.2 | 8130.49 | 8141.73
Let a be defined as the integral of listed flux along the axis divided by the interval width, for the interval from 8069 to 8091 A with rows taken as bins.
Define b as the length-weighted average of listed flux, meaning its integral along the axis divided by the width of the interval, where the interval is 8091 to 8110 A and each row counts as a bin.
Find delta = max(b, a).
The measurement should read 7.27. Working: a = 7.27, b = 7.22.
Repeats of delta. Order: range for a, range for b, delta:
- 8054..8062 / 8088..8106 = 7.52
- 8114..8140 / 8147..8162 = 7.28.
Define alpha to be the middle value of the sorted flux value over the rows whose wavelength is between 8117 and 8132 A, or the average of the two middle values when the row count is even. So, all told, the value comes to 7.22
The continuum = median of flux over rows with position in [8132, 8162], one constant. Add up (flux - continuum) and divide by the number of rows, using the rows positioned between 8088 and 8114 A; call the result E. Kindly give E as -0.07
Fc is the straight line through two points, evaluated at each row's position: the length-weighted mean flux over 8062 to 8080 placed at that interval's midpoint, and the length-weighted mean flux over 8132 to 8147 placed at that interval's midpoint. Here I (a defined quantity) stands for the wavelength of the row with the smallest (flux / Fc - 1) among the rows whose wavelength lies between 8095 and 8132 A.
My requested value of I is 8096.86 A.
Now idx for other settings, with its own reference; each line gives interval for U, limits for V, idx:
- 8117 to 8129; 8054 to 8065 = -0.019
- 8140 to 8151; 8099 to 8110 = 0.000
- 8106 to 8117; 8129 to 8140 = 0.028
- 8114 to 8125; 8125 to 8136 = 0.007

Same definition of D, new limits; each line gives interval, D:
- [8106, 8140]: 1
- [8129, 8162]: 2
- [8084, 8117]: 0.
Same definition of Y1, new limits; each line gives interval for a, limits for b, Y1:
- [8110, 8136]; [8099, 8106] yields 1.00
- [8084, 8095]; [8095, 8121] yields 1.01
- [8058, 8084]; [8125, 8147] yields 0.99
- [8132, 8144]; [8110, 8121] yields 0.99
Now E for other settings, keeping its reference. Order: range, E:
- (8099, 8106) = -0.07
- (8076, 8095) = -0.07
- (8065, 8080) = 0.06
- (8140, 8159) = 0.02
